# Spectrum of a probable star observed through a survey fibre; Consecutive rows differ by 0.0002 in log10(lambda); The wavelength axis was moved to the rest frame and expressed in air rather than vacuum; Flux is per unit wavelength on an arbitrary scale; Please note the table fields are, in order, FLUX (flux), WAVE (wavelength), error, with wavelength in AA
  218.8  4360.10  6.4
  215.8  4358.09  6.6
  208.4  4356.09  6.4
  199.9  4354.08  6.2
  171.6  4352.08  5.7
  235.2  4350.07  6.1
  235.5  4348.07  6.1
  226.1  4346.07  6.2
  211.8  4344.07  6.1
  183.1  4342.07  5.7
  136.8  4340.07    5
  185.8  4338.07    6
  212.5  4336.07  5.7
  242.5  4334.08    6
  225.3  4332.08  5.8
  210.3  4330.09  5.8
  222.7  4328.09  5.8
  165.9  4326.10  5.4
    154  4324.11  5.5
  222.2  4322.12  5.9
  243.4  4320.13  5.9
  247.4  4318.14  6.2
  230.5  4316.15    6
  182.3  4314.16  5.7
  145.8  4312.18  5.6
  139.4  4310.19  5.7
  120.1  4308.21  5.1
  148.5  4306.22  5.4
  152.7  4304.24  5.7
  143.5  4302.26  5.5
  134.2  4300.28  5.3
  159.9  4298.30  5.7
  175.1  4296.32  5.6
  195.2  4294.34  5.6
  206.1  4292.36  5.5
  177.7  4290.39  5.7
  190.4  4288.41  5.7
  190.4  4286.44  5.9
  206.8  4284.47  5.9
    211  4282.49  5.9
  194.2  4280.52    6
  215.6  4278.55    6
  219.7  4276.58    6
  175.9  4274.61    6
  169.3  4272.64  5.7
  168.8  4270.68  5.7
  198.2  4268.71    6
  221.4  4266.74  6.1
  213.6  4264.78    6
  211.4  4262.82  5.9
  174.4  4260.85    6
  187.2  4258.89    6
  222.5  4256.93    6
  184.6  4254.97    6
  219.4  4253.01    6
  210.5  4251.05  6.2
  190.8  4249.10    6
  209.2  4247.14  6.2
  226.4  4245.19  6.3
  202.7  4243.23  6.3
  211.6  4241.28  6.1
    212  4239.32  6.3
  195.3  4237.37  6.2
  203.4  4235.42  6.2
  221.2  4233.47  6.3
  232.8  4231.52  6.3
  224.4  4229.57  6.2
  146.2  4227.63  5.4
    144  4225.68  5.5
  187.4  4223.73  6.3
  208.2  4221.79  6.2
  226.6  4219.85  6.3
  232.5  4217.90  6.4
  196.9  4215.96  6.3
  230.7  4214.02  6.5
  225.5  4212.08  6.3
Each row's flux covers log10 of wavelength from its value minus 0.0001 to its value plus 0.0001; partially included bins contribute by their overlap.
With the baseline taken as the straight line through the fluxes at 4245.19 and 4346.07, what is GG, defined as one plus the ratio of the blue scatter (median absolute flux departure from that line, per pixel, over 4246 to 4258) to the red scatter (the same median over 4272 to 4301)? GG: 1.5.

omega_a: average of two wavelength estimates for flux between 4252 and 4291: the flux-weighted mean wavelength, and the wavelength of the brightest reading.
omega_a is 4264.2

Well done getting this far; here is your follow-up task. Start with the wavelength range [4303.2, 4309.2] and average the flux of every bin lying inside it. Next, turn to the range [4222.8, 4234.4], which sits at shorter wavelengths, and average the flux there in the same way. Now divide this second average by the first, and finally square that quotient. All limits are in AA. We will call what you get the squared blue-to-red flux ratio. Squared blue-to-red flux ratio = 1.9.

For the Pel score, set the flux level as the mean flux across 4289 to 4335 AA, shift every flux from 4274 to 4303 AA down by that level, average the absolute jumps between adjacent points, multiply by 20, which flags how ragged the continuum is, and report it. 327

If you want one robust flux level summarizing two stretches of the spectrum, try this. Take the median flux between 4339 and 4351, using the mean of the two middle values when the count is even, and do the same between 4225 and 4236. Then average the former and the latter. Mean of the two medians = 216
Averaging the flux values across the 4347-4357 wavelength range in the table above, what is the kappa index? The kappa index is 210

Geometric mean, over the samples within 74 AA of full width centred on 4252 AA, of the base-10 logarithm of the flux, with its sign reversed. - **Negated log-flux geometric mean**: -2.301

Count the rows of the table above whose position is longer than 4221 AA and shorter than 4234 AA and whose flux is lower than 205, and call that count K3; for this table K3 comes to 3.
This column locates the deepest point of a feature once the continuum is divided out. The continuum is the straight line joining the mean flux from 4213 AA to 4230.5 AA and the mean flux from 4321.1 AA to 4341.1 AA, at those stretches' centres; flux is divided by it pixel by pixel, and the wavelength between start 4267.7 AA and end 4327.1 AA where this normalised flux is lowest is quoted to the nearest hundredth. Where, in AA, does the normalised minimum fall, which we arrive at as 4308.21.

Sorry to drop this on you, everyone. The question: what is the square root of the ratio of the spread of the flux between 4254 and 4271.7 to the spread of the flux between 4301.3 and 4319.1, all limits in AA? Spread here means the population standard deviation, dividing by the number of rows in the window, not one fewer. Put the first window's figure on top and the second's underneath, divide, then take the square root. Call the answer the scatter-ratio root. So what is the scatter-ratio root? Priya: 0.68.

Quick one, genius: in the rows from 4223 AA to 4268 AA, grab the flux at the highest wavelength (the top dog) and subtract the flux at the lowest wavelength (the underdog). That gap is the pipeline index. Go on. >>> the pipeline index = 34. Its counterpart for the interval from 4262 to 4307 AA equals -63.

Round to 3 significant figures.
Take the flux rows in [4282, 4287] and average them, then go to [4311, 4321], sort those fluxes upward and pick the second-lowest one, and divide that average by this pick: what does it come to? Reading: 1.11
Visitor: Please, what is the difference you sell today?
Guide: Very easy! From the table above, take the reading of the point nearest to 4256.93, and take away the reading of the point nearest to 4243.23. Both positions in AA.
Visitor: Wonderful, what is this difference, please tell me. 20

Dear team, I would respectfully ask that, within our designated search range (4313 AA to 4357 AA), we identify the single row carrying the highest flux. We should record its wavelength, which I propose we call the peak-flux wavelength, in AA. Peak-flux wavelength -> 4318.14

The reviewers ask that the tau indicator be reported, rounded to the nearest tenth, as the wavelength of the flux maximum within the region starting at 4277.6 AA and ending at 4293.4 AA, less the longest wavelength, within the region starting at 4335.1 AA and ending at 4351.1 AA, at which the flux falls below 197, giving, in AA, -63.5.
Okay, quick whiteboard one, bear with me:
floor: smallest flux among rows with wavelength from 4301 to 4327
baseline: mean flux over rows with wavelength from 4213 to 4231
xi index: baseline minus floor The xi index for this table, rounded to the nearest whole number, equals 80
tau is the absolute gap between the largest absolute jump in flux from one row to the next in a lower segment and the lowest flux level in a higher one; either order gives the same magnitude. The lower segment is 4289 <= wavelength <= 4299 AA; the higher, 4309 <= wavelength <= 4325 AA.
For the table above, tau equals 111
